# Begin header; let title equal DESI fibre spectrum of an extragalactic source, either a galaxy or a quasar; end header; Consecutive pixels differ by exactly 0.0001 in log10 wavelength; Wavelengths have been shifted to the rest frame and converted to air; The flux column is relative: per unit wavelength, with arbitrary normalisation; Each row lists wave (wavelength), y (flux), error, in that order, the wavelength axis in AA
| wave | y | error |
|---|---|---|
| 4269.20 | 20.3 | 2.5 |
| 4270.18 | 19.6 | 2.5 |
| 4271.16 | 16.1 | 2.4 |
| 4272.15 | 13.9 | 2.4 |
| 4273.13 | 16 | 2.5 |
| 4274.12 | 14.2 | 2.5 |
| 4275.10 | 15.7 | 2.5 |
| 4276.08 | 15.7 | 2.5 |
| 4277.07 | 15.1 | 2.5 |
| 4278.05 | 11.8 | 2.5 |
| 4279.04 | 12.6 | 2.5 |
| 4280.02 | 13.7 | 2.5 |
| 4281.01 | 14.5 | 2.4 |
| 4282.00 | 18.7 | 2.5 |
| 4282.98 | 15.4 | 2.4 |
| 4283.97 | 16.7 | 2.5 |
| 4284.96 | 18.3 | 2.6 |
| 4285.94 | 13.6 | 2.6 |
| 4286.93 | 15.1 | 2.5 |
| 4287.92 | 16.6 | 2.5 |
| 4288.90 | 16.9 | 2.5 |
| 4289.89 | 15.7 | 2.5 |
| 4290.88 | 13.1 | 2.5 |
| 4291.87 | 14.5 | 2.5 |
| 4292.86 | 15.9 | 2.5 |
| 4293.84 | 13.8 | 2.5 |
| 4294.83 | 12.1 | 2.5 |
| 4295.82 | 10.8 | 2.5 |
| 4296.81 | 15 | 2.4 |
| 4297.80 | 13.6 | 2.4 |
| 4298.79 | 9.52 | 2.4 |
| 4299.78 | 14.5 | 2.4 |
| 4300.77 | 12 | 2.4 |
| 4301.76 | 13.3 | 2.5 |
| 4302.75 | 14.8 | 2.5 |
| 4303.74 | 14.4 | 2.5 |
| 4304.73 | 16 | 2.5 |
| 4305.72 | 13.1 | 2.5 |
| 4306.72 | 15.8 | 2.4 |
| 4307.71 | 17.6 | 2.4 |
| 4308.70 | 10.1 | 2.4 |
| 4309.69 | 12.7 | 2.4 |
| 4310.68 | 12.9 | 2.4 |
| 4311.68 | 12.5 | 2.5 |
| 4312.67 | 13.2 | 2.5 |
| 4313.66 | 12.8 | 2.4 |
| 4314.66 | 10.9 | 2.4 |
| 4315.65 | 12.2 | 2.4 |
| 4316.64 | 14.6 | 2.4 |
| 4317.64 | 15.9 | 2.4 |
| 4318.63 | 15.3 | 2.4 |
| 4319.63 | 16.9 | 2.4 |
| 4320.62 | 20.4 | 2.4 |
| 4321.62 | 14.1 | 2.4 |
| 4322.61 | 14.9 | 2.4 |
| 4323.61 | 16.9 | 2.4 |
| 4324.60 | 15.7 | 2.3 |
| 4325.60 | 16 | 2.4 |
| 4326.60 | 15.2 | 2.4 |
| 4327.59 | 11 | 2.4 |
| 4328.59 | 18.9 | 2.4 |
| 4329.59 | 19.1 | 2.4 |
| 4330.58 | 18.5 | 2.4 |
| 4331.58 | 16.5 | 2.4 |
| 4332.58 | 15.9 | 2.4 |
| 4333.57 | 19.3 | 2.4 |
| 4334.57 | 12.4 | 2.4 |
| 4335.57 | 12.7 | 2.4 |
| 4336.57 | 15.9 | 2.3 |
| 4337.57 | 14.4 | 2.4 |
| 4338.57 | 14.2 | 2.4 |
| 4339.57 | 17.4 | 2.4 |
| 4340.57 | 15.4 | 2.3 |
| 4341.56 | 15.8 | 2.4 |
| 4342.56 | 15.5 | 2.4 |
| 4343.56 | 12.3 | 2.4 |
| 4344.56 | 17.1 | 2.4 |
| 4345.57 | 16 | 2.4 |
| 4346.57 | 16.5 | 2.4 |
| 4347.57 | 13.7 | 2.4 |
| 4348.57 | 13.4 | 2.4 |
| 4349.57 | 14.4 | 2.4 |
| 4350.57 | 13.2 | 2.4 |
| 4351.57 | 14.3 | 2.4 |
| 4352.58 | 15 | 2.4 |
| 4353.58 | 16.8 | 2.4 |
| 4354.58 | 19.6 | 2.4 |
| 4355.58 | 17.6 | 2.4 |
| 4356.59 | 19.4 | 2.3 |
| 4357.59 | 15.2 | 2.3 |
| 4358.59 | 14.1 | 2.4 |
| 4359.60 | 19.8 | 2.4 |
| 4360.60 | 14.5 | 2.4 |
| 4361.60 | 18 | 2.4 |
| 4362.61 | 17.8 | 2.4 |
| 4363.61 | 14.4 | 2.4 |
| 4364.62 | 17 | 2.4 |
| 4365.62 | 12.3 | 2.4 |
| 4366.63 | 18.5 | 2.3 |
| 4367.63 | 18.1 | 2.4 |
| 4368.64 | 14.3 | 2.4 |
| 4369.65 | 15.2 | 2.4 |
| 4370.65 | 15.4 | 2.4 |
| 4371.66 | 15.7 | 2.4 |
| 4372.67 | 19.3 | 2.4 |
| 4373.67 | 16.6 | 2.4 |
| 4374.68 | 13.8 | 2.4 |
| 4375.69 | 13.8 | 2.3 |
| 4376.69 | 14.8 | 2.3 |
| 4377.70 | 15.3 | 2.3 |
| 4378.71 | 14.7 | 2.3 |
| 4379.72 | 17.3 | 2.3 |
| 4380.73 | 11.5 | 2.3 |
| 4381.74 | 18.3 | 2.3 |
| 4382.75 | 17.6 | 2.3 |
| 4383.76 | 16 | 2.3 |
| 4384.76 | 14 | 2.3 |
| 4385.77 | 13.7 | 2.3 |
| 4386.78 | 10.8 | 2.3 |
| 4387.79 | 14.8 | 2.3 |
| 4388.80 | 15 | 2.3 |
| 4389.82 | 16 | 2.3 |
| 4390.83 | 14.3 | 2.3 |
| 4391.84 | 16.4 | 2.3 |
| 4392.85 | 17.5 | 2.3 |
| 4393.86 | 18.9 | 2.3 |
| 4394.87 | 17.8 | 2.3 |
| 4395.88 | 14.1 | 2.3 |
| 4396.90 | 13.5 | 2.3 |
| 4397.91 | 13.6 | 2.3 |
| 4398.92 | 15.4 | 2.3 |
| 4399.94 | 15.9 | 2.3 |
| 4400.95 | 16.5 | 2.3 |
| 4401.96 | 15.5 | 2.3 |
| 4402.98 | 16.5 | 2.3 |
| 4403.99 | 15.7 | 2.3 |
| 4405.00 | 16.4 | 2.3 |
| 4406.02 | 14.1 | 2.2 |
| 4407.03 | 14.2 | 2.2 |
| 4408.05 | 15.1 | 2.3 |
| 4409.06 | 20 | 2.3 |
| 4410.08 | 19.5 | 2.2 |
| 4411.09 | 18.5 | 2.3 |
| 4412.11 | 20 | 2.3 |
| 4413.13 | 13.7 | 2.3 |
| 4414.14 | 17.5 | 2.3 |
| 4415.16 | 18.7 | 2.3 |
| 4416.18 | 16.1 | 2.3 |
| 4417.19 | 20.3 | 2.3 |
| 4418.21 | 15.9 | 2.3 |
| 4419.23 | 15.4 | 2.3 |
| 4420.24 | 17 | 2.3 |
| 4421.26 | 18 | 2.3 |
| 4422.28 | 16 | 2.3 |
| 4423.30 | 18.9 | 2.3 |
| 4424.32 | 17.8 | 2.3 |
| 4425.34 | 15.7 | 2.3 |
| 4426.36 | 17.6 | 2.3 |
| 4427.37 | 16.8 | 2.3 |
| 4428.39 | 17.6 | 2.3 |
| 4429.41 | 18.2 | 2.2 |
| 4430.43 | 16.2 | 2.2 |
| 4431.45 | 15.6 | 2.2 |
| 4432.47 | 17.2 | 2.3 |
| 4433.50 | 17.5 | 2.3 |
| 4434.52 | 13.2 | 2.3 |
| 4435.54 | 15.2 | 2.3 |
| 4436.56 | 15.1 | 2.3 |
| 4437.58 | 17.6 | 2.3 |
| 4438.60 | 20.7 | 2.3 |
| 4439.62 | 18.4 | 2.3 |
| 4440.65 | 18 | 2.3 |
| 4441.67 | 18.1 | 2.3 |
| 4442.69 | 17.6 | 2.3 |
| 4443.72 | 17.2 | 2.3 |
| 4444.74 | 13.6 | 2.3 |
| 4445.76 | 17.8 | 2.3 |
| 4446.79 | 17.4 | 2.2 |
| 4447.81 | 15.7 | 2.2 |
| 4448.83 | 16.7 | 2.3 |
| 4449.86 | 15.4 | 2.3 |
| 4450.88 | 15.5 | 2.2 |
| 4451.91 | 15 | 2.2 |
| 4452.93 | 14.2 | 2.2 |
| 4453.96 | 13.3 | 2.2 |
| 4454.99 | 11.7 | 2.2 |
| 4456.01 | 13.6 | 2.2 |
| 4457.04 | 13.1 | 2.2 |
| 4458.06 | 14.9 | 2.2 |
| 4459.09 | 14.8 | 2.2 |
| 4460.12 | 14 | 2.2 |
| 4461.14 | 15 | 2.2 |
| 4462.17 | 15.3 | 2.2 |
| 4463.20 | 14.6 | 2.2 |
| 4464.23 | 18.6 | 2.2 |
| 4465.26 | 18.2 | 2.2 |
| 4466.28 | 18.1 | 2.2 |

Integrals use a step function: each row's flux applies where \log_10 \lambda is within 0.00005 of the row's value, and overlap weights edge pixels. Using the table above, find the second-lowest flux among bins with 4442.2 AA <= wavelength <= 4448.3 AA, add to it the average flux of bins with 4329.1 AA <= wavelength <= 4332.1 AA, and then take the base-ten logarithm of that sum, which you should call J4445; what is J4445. 1.528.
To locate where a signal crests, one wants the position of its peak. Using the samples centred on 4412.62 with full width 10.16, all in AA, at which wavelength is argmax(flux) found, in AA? 4417.19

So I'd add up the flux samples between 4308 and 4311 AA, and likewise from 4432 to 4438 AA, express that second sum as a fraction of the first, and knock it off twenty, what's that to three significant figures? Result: 17.3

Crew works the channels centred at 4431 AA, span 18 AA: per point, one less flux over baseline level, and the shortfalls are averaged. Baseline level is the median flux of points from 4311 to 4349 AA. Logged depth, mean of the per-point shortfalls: -0.10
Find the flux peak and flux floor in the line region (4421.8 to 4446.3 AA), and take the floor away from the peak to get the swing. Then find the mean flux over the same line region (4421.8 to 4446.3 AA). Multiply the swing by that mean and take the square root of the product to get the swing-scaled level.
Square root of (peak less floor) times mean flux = 11.3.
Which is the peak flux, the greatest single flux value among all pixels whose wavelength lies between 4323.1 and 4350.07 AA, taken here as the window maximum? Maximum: 19.3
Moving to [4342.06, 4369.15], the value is 19.8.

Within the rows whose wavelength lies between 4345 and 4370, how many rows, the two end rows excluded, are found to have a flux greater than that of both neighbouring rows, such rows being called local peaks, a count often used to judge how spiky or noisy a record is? 8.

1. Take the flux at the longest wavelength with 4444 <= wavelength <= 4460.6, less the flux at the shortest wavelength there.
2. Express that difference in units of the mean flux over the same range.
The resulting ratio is 0.03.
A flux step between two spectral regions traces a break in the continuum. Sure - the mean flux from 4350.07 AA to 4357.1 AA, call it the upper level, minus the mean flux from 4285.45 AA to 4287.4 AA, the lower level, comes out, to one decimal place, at 2.2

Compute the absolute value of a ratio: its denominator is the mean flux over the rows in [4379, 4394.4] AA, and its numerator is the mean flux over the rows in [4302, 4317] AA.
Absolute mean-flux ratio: 0.877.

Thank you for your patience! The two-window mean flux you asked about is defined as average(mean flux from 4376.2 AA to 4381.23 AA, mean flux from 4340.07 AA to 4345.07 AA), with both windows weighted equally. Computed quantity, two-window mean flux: 15.0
